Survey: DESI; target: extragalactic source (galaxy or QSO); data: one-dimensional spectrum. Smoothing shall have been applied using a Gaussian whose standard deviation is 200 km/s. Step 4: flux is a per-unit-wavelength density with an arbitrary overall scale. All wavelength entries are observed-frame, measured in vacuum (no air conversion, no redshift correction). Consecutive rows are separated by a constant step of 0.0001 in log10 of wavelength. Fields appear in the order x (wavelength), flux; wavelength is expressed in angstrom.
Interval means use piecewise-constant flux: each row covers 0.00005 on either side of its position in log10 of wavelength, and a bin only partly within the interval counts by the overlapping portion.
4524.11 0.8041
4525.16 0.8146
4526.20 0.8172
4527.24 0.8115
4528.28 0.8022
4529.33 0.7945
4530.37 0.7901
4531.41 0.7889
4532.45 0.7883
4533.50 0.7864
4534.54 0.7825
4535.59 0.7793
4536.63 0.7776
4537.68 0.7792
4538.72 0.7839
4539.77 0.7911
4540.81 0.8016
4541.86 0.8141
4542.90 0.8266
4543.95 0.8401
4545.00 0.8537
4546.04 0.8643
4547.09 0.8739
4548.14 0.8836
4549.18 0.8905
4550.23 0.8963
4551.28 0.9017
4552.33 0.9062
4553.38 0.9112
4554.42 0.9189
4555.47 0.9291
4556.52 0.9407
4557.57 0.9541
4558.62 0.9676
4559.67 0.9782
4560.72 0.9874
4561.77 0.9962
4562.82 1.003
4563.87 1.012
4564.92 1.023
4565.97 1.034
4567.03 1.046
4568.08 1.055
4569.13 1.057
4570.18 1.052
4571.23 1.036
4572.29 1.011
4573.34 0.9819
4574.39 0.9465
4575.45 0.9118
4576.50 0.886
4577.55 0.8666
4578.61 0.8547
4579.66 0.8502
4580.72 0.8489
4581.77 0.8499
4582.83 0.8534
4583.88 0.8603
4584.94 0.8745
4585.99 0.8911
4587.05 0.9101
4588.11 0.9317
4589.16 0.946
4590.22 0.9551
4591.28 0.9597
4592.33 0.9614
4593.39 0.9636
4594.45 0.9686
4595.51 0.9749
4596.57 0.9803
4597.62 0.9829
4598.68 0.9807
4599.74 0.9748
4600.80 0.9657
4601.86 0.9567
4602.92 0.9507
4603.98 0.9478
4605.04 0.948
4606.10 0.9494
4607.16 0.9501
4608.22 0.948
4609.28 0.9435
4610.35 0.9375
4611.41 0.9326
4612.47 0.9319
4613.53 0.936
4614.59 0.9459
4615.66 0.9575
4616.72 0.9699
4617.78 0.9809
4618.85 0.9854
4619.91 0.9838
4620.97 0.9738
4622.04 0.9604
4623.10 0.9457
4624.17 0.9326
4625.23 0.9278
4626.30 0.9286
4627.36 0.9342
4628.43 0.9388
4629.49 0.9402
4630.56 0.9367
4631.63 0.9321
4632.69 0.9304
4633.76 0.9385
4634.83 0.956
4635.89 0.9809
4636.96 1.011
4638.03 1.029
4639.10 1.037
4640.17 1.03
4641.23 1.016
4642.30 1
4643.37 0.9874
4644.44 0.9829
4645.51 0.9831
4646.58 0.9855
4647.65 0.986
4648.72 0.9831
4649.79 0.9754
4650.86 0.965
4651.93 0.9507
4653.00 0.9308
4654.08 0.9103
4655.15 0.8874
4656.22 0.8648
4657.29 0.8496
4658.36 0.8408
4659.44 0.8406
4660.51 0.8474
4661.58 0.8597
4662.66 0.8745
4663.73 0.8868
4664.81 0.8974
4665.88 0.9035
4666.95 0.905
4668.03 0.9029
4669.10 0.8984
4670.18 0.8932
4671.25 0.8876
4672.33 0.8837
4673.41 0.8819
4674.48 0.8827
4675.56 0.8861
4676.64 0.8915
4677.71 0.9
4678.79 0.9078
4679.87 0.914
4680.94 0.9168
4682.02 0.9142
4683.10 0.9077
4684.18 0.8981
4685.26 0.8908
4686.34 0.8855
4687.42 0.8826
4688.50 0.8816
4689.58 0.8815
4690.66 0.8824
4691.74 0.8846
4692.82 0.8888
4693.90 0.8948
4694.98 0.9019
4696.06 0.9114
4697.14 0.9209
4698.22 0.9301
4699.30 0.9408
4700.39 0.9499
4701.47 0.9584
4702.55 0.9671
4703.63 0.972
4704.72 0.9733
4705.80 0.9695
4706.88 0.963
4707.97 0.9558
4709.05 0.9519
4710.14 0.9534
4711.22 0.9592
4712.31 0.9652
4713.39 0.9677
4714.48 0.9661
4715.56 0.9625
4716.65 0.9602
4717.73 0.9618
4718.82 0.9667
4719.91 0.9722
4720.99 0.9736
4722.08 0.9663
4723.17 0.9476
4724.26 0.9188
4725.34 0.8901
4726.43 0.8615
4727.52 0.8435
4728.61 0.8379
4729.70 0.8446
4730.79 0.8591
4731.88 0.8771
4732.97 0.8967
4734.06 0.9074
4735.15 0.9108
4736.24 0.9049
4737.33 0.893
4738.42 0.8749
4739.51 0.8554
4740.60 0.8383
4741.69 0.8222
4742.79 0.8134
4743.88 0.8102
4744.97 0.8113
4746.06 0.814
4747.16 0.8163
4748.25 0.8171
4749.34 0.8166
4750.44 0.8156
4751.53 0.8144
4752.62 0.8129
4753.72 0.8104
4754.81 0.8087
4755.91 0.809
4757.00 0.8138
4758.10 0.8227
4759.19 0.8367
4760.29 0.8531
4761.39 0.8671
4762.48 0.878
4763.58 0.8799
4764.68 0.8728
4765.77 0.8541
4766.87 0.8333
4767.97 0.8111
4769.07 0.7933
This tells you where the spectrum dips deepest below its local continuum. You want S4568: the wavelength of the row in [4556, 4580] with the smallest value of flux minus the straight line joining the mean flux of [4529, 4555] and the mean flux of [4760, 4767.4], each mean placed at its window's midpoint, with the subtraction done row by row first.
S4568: 4579.66 angstrom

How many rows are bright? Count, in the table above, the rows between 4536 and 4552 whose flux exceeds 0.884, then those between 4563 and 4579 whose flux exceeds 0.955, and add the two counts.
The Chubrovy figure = 13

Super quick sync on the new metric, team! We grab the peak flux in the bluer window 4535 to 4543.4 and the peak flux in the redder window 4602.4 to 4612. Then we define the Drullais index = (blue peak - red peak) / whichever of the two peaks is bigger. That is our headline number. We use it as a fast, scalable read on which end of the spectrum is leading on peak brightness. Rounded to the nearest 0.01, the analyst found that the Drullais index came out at -0.13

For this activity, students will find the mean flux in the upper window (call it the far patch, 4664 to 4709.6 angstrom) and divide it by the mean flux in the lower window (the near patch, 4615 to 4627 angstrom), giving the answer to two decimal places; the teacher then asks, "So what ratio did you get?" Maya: 0.95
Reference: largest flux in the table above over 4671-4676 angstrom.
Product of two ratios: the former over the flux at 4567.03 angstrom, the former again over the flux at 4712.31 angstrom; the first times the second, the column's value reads 0.78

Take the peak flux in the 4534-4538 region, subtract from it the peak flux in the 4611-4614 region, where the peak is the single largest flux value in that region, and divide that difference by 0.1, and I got -1.5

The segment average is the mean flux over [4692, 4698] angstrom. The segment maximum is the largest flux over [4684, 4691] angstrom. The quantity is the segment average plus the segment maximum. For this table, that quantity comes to 1.80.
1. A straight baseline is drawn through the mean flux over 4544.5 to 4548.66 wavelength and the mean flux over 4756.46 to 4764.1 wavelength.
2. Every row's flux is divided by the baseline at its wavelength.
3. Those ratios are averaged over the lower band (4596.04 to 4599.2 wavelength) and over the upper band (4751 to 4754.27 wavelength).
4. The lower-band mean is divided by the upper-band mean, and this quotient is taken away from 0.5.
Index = -0.69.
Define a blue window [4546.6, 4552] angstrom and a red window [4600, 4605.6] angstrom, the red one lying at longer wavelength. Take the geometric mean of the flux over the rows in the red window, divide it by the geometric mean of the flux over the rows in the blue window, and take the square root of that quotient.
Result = 1.036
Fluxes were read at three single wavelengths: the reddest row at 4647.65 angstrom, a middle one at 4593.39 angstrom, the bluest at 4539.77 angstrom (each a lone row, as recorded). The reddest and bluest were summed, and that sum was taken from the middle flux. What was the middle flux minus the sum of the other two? -0.81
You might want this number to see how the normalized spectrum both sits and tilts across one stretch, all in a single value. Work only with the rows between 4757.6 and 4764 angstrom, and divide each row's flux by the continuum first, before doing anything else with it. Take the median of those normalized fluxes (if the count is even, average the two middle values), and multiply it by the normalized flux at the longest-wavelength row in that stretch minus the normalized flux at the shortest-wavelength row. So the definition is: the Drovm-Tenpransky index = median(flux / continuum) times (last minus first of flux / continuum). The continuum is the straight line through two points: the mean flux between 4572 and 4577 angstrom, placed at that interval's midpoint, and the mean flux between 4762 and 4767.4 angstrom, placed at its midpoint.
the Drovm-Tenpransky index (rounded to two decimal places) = 0.07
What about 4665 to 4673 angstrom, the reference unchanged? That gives -0.02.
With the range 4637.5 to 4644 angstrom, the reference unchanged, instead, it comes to -0.05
